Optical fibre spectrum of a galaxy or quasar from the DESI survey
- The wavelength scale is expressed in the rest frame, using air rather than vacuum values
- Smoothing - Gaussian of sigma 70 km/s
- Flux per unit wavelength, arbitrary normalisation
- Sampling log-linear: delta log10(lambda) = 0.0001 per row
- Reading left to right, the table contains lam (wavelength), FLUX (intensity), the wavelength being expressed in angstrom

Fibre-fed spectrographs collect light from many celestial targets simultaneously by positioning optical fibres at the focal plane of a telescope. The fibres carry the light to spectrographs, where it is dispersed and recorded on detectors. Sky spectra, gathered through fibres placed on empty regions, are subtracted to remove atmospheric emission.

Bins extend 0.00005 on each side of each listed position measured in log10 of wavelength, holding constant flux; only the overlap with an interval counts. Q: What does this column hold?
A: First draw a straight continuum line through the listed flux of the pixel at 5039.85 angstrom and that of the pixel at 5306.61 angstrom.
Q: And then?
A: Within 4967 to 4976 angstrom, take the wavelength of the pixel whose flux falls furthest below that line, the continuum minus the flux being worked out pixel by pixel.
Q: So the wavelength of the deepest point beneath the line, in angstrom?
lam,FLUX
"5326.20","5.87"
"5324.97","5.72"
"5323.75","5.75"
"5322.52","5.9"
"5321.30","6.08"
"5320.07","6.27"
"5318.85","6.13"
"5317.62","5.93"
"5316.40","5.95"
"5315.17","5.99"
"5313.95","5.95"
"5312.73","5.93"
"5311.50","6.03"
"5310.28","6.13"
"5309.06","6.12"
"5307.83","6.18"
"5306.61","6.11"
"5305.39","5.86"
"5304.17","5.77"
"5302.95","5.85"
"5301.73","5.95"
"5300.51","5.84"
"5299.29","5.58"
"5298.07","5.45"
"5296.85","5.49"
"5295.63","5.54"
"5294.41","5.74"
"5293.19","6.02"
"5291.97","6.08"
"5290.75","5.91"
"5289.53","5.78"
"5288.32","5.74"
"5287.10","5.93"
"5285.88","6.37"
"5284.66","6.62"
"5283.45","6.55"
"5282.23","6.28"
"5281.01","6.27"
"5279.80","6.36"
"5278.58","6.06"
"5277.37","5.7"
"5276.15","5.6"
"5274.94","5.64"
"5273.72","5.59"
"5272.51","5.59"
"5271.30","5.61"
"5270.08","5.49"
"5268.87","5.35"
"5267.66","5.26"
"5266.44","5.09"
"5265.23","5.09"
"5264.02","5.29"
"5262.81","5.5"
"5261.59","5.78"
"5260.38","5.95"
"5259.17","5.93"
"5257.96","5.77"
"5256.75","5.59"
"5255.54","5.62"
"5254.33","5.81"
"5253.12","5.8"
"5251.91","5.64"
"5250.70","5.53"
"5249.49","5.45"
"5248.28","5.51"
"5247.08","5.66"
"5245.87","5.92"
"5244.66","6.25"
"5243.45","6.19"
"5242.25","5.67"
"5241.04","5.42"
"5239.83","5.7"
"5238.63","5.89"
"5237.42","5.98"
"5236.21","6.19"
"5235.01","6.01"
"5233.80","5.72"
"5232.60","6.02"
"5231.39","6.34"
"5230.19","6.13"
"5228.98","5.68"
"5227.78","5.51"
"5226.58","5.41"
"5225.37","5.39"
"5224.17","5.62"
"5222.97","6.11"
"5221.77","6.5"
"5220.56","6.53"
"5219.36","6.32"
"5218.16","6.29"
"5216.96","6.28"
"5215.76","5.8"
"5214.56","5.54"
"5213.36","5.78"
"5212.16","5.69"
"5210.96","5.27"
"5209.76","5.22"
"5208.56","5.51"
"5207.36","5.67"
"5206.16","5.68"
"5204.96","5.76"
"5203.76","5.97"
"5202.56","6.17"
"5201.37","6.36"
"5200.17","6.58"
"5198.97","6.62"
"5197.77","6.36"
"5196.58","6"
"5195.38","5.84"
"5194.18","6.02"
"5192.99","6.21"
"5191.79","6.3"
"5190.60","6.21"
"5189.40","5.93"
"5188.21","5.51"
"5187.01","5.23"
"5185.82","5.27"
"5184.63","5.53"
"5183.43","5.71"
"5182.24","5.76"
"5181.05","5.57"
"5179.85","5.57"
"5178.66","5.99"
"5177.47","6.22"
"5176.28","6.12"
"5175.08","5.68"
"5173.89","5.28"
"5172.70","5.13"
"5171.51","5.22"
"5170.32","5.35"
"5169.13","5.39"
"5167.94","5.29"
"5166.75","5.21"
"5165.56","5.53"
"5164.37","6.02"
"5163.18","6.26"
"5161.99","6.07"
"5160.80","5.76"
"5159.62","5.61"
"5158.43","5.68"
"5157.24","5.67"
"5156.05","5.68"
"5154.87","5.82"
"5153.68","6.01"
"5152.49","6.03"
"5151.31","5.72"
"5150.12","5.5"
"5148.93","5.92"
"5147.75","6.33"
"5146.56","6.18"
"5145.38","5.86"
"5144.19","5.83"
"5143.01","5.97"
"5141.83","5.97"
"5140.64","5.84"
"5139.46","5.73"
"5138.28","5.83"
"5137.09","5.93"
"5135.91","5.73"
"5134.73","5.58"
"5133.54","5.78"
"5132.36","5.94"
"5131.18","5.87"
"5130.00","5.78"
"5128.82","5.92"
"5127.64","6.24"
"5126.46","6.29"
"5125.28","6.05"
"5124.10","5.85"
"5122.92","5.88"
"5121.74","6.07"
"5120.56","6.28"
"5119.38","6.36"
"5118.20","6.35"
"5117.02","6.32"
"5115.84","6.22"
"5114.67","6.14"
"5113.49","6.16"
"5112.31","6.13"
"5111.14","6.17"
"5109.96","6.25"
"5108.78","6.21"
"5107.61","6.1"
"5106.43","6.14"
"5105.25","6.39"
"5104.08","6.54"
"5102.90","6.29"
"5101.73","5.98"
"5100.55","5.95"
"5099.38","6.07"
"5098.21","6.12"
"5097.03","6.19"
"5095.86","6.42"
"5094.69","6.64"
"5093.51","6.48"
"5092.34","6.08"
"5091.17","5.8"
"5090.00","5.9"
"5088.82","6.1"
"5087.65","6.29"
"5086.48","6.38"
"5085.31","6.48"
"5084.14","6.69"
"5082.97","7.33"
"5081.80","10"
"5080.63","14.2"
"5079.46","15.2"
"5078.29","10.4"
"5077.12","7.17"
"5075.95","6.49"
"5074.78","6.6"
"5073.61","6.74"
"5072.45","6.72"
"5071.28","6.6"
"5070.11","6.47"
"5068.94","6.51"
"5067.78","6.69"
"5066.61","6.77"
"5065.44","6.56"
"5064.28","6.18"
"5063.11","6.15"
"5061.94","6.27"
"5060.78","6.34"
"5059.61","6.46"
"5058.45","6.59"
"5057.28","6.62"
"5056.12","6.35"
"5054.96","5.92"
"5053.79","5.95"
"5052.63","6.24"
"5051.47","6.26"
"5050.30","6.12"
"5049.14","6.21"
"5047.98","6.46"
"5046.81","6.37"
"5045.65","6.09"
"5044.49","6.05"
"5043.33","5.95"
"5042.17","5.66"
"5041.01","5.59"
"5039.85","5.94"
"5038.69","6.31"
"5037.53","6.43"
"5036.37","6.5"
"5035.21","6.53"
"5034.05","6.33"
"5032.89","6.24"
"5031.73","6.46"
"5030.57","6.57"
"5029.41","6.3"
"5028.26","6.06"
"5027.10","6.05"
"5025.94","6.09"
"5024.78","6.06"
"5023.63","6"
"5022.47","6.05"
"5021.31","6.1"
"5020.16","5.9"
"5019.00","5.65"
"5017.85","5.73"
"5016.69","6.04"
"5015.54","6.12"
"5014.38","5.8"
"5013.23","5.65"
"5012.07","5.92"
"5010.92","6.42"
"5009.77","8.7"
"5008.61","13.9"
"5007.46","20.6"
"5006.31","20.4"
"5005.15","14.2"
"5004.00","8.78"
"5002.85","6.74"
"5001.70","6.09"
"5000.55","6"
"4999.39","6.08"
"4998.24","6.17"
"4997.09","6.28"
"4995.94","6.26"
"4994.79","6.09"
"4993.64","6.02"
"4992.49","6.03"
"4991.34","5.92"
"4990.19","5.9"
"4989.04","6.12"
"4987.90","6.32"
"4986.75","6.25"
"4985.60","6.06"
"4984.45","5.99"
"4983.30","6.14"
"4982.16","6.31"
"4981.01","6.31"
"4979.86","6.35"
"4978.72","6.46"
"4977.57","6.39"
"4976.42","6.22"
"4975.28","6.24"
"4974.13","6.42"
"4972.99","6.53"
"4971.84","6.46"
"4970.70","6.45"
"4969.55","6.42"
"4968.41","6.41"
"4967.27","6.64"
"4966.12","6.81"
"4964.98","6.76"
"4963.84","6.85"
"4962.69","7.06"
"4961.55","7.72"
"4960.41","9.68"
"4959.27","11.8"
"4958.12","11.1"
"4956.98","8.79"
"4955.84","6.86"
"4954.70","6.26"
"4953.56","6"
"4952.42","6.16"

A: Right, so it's 4975.28 angstrom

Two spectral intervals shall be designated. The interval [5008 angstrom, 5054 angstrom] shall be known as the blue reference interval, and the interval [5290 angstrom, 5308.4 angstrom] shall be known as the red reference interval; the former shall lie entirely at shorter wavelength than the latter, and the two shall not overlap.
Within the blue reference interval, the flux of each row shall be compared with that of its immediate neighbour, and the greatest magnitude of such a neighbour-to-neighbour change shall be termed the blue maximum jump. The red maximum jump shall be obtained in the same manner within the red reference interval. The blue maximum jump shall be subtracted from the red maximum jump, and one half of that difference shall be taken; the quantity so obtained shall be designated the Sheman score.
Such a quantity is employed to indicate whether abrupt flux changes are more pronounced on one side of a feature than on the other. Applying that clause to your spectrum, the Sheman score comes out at -2.5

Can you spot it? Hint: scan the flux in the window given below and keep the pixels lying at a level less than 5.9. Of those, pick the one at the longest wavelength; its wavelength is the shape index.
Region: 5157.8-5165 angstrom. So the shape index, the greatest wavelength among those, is 5160.80 angstrom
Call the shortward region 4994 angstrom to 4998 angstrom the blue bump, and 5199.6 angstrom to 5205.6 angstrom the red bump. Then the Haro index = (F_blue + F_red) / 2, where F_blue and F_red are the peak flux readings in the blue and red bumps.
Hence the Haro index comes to 6.43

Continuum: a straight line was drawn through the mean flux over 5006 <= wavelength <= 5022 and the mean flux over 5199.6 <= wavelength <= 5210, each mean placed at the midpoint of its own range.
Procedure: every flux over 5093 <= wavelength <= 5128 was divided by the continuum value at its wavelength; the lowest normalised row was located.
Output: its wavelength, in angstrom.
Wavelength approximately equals 5100.55 angstrom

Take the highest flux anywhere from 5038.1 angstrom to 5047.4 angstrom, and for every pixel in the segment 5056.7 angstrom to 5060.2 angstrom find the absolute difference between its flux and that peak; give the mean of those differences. 0.2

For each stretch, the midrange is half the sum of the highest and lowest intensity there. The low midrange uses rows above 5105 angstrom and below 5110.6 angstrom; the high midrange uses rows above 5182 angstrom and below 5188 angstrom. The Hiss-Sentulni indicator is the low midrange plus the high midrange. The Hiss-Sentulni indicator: 11.7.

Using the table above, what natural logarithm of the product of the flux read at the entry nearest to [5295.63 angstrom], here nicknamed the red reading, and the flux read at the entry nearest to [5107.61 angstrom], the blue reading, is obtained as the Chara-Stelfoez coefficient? 3.52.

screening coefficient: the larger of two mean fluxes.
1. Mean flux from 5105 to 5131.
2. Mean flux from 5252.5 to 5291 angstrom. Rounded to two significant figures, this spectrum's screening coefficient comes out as 6.1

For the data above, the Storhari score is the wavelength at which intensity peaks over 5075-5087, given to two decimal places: 5079.46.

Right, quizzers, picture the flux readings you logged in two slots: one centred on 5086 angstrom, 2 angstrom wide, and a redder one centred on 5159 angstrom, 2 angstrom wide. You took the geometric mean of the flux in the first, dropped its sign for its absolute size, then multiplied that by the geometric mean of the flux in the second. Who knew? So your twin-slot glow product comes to 36.3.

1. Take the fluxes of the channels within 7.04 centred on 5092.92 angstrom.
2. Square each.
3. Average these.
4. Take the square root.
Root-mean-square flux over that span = 6.2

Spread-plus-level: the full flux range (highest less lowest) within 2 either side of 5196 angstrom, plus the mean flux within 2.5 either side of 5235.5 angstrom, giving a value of 6.50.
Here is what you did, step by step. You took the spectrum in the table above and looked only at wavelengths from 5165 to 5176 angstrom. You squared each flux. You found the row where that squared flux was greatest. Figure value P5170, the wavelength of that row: 5175.08 angstrom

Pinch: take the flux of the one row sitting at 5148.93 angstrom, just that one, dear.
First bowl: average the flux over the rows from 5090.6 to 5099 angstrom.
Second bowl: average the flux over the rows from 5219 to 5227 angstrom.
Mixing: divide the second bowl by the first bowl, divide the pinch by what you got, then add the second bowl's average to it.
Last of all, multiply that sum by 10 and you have 122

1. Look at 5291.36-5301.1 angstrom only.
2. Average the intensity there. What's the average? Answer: 5.7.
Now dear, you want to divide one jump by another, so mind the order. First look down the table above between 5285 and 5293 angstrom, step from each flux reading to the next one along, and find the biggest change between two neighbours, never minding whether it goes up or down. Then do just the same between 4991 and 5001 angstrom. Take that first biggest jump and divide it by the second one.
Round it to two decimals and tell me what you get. 2.59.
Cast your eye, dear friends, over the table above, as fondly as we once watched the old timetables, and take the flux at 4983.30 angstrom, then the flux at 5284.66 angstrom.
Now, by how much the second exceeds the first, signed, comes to 0.5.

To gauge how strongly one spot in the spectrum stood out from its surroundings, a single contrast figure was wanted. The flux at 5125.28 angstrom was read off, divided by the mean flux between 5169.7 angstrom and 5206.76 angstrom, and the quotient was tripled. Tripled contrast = 3.1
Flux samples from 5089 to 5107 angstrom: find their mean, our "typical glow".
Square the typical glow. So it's 38.4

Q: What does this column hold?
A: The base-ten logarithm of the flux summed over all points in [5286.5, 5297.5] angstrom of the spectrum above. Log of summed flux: 1.72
